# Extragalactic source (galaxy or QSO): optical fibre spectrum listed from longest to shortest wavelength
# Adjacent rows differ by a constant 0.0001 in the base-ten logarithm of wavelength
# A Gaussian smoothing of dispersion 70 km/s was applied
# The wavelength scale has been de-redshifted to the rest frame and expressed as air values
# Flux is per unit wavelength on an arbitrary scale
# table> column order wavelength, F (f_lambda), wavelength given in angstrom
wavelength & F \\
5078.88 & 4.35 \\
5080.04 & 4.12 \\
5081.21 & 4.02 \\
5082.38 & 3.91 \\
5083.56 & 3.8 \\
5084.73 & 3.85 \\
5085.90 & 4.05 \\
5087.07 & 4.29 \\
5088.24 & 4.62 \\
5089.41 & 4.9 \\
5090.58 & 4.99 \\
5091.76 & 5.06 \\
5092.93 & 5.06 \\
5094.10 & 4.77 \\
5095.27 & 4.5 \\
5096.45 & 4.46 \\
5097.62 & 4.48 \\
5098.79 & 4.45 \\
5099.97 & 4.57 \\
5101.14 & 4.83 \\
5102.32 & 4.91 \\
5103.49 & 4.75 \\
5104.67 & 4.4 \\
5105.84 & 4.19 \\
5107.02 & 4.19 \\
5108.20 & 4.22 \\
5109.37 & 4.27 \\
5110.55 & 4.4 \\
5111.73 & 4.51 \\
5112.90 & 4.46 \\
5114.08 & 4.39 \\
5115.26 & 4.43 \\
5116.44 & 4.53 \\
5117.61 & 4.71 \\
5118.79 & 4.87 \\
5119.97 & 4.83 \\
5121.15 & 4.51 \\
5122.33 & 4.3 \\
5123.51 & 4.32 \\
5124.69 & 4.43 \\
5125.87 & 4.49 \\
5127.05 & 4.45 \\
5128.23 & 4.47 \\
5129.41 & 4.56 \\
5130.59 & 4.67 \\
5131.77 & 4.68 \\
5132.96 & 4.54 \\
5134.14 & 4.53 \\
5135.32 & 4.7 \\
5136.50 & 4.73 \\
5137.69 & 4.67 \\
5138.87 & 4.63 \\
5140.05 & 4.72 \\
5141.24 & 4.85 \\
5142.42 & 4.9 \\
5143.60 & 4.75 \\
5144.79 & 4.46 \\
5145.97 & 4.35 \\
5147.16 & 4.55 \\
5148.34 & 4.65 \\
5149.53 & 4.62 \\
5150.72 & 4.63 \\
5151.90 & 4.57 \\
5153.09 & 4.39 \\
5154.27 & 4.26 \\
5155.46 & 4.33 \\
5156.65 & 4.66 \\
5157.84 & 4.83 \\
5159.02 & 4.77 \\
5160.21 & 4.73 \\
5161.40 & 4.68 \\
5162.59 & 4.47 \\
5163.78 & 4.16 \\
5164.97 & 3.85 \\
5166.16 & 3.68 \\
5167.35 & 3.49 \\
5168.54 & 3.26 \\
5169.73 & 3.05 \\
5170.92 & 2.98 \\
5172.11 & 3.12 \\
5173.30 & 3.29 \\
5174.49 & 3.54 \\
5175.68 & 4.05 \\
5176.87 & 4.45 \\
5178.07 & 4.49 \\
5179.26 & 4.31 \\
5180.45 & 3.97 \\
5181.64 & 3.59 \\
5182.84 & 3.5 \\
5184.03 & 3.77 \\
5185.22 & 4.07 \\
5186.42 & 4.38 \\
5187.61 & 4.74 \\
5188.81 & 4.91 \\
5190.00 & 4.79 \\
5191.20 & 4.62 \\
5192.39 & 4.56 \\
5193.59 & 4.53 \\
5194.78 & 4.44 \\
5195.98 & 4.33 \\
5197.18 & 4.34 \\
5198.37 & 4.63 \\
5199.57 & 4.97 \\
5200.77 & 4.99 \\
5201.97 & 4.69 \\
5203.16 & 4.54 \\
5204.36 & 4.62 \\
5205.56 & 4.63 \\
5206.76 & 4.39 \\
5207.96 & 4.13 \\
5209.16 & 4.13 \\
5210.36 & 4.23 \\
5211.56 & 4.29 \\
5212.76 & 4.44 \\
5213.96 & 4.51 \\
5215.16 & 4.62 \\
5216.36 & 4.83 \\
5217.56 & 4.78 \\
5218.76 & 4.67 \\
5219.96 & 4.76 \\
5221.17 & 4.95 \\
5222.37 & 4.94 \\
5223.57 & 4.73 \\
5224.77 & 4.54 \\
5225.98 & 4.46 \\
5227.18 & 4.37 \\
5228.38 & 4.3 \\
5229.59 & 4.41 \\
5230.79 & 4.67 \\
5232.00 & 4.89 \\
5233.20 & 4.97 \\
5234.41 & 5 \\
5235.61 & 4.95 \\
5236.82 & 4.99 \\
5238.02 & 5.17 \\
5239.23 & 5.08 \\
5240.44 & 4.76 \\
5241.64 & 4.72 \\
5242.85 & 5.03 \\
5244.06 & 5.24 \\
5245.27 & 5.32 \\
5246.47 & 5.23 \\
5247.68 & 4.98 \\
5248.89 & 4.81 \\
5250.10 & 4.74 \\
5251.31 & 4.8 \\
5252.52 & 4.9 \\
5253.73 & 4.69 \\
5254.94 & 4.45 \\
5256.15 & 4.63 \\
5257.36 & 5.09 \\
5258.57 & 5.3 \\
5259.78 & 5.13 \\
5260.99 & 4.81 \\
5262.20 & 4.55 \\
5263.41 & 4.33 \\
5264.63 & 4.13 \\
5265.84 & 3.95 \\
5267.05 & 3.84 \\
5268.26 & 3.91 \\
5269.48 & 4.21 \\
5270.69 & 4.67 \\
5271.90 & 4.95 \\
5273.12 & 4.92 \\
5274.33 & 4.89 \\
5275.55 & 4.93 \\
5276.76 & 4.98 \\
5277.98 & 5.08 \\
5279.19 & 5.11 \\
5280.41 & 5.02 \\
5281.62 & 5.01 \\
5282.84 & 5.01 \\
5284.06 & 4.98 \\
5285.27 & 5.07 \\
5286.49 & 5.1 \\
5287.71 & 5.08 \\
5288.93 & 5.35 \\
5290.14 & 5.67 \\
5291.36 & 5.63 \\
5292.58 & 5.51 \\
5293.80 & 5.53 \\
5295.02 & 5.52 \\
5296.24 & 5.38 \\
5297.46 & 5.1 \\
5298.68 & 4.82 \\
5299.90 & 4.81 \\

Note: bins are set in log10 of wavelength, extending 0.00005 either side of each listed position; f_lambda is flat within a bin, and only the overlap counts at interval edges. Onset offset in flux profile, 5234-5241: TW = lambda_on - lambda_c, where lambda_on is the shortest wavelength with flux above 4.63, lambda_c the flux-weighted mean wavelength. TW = -3.0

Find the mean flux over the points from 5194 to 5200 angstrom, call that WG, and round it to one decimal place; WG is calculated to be 4.5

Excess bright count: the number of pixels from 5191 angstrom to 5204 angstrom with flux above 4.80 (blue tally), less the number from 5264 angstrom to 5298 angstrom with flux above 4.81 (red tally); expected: -20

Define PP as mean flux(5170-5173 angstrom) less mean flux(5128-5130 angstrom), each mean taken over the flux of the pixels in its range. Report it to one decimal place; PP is -1.5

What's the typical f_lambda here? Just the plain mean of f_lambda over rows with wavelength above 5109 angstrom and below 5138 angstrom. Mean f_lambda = 4.54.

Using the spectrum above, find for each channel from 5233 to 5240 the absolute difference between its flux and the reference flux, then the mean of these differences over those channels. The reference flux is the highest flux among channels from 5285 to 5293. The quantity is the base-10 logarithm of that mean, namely -0.19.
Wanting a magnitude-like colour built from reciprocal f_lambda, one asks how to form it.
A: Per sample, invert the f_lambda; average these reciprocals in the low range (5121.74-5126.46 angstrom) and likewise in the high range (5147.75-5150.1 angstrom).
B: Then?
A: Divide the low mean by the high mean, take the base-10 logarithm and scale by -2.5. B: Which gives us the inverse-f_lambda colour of -0.06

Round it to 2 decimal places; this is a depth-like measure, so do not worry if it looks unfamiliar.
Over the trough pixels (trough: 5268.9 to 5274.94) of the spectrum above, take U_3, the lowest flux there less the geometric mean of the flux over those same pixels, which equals -0.51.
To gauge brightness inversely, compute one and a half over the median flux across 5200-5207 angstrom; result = 0.324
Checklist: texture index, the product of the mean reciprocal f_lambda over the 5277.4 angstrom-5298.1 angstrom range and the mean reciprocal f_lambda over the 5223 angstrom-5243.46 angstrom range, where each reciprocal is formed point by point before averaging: 0.0402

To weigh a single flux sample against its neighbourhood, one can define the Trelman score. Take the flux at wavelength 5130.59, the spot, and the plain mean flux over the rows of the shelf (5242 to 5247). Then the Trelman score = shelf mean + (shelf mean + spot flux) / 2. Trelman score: 10.1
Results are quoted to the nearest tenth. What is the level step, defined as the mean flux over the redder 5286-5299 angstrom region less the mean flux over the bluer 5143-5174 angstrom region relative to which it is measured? 1.2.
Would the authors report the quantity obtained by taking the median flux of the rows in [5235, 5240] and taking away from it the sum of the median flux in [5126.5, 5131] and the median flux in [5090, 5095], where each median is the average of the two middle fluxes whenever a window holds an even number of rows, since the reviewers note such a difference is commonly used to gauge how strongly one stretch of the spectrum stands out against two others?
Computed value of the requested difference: -4.5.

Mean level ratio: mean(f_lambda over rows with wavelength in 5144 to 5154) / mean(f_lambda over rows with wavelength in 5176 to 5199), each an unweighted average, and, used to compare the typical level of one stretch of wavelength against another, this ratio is 1.04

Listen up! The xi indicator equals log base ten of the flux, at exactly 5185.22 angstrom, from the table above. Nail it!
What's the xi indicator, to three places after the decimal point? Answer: 0.610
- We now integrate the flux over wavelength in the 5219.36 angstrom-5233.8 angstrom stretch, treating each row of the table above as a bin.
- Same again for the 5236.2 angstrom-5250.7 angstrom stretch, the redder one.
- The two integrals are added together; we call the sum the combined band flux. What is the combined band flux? 140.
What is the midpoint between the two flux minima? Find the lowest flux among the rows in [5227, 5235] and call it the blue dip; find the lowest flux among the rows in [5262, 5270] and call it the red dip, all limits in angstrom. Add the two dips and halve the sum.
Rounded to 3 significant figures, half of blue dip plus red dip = 4.07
